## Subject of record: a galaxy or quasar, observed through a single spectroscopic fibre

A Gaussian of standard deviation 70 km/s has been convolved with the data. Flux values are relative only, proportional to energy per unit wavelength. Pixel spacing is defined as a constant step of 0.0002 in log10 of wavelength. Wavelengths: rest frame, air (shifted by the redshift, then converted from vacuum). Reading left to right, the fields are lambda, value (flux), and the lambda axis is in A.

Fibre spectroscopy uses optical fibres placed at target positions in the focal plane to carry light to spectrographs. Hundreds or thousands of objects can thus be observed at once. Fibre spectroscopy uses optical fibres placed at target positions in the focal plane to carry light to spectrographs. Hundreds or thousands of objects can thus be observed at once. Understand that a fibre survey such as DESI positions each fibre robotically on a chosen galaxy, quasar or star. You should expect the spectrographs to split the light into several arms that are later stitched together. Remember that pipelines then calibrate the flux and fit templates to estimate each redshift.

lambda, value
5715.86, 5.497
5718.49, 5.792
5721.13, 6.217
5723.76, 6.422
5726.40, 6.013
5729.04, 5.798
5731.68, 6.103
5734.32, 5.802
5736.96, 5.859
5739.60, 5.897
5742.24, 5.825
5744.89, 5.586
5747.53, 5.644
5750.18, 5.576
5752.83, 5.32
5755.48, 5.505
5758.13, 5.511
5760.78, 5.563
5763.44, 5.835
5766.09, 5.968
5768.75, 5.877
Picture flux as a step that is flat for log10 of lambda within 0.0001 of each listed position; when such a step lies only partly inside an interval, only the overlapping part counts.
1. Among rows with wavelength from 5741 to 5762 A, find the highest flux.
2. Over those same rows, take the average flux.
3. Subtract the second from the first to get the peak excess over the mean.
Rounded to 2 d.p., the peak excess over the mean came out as 0.26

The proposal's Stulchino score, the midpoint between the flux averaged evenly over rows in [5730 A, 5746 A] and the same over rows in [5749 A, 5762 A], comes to 5.67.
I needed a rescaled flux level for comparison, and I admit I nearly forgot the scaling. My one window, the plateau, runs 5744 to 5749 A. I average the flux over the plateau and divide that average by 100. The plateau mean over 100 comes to 0.0562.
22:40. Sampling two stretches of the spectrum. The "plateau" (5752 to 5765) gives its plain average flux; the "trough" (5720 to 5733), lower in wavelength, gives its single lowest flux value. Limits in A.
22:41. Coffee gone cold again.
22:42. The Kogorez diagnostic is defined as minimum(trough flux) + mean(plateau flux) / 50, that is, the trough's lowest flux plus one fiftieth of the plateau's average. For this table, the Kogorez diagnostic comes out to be 5.91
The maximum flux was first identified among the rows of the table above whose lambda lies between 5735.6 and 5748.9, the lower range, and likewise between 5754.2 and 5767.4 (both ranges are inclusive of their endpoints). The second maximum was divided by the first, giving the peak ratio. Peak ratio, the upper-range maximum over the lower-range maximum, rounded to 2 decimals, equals 1.01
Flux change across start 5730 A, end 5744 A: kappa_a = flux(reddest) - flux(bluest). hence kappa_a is -0.3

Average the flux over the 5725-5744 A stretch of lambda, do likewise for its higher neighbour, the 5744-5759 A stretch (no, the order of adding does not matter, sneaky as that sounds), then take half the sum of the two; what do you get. 5.71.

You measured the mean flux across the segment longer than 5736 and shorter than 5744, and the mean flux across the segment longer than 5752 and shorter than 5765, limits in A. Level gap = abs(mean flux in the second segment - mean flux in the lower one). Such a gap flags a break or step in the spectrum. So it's 0.3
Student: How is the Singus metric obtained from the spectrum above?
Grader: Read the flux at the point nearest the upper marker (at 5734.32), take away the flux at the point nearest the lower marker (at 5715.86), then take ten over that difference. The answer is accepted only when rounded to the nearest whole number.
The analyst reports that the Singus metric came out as 33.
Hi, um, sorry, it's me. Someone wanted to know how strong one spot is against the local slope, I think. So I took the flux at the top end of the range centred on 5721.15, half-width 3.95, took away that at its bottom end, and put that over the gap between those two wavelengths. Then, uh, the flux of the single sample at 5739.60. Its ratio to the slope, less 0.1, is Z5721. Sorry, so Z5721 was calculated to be 49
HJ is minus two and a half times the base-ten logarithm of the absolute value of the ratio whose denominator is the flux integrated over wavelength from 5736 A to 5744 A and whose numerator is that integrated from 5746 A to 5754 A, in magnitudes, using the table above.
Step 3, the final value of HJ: 0.06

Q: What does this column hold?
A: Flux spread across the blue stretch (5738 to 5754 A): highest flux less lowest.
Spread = 0.58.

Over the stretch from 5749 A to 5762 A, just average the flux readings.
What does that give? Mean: 5.49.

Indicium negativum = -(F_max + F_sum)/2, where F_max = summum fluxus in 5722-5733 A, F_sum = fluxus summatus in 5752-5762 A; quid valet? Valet -14.2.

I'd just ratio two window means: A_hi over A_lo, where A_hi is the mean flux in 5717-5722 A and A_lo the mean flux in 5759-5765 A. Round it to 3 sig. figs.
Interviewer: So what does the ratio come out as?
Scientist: 1.05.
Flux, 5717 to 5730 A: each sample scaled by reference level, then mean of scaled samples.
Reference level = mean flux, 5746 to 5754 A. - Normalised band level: 1.10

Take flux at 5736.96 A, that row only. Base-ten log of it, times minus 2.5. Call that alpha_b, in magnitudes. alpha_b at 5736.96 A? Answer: -1.92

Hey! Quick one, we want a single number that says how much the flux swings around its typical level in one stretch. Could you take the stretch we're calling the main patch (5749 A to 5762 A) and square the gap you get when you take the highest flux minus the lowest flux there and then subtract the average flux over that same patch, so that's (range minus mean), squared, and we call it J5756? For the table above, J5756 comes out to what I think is 27.4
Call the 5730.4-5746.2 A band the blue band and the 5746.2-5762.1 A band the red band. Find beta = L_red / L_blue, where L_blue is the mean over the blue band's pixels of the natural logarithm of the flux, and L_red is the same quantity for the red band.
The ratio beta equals 0.968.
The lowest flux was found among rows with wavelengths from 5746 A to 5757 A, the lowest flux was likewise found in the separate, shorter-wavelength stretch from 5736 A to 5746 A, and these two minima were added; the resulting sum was 10.9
